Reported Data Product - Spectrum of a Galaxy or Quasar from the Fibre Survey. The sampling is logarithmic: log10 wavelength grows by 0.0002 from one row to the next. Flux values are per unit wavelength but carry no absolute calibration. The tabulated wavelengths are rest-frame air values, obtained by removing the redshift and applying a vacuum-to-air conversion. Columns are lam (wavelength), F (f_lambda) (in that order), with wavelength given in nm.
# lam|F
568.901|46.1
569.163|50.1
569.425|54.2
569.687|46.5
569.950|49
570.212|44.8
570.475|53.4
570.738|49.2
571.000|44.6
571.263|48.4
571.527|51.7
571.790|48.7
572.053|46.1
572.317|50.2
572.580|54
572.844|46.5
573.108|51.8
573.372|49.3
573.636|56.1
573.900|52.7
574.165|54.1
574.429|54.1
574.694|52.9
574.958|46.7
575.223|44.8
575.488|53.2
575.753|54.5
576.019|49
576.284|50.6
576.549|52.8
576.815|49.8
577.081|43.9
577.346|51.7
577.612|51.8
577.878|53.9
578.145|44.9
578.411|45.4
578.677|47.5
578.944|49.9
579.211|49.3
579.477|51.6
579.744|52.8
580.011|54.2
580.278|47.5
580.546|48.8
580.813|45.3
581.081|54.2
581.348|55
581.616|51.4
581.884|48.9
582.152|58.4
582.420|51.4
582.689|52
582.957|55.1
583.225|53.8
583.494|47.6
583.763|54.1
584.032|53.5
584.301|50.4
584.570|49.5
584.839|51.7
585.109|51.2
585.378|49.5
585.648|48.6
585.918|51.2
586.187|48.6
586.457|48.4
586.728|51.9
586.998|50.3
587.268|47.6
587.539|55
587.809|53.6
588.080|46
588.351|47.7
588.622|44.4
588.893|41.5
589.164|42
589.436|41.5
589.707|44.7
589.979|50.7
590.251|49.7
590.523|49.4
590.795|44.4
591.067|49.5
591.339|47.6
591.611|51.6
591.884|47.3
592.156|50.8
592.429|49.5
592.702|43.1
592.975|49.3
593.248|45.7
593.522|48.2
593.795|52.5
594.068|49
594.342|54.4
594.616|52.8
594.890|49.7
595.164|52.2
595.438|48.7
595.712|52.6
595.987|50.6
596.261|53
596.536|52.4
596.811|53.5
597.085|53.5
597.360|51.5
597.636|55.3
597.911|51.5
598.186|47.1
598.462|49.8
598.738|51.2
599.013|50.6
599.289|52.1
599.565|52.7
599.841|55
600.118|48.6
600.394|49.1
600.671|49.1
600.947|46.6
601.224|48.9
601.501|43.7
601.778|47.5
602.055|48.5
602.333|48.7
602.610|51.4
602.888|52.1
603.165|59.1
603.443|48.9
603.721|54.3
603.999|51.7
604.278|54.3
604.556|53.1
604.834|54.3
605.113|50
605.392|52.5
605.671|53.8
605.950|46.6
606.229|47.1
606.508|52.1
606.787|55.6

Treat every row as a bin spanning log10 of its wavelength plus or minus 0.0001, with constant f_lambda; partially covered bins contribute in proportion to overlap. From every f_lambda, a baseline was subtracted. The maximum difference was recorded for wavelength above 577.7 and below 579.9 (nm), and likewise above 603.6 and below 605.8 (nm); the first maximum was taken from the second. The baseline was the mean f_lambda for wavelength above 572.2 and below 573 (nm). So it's 0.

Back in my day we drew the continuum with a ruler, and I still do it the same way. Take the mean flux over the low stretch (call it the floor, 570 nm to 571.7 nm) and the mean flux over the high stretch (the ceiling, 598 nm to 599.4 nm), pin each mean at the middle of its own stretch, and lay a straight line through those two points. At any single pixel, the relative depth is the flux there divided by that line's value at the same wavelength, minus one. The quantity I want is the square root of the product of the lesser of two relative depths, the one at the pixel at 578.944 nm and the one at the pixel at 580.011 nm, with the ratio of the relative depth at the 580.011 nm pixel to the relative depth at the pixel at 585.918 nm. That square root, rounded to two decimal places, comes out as 0.22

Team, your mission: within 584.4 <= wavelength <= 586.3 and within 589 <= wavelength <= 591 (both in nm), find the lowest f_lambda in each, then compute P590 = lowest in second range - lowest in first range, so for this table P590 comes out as -7.1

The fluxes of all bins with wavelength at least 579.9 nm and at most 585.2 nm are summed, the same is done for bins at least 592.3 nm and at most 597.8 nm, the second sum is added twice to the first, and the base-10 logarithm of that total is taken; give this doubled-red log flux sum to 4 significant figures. 3.487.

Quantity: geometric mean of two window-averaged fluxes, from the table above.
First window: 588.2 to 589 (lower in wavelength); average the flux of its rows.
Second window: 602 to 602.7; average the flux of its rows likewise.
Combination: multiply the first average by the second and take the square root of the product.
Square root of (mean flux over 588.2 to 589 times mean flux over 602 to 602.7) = 47.0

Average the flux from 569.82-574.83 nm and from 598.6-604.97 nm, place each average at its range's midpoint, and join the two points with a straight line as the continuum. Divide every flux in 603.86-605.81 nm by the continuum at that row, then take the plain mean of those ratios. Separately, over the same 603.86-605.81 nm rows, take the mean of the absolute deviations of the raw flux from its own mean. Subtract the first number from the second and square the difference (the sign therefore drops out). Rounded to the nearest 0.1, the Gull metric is 0.0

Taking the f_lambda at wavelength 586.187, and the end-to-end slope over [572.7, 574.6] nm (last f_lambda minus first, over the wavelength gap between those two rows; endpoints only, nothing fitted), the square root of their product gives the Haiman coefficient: 15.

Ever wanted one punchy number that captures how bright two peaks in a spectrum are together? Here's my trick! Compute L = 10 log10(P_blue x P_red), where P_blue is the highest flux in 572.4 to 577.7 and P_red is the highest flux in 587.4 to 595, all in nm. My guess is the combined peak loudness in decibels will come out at 34.9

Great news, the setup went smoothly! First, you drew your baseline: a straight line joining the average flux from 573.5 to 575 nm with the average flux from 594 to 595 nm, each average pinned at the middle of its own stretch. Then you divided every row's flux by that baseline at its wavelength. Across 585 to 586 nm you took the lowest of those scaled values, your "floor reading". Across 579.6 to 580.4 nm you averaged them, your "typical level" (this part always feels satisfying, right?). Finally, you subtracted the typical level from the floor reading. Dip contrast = -0.049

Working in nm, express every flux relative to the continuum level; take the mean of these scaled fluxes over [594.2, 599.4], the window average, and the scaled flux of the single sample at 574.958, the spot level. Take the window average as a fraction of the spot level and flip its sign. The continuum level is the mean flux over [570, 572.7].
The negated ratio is -1.11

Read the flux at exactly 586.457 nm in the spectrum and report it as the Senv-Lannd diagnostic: 48.4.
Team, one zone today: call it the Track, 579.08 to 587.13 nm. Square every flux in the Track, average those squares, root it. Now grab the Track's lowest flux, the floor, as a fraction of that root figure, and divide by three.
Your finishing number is 0.294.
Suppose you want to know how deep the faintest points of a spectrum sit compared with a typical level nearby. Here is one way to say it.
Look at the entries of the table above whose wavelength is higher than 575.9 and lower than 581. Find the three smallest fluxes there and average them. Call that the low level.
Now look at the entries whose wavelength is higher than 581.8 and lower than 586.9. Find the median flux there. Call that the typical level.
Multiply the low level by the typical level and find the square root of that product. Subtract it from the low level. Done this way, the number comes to -3.14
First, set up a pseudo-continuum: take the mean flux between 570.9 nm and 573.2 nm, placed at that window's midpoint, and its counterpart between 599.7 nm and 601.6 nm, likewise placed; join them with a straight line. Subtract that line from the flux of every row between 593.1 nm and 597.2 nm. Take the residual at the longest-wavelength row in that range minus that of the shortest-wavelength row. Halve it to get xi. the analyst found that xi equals 3.9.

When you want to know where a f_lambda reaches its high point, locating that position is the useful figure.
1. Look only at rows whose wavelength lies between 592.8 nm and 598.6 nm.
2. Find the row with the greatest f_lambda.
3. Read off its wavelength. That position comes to 597.636 nm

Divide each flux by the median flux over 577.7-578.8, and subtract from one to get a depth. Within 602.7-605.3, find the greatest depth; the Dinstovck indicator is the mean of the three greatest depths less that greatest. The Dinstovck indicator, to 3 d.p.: -0.028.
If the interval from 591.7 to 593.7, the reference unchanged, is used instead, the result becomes -0.049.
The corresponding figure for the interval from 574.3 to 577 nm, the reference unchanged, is -0.044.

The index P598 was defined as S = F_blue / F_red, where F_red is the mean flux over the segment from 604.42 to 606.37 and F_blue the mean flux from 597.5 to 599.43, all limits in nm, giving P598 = 1.00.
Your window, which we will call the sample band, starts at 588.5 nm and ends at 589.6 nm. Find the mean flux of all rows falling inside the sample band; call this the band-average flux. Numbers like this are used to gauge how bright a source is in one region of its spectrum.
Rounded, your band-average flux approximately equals 42.4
